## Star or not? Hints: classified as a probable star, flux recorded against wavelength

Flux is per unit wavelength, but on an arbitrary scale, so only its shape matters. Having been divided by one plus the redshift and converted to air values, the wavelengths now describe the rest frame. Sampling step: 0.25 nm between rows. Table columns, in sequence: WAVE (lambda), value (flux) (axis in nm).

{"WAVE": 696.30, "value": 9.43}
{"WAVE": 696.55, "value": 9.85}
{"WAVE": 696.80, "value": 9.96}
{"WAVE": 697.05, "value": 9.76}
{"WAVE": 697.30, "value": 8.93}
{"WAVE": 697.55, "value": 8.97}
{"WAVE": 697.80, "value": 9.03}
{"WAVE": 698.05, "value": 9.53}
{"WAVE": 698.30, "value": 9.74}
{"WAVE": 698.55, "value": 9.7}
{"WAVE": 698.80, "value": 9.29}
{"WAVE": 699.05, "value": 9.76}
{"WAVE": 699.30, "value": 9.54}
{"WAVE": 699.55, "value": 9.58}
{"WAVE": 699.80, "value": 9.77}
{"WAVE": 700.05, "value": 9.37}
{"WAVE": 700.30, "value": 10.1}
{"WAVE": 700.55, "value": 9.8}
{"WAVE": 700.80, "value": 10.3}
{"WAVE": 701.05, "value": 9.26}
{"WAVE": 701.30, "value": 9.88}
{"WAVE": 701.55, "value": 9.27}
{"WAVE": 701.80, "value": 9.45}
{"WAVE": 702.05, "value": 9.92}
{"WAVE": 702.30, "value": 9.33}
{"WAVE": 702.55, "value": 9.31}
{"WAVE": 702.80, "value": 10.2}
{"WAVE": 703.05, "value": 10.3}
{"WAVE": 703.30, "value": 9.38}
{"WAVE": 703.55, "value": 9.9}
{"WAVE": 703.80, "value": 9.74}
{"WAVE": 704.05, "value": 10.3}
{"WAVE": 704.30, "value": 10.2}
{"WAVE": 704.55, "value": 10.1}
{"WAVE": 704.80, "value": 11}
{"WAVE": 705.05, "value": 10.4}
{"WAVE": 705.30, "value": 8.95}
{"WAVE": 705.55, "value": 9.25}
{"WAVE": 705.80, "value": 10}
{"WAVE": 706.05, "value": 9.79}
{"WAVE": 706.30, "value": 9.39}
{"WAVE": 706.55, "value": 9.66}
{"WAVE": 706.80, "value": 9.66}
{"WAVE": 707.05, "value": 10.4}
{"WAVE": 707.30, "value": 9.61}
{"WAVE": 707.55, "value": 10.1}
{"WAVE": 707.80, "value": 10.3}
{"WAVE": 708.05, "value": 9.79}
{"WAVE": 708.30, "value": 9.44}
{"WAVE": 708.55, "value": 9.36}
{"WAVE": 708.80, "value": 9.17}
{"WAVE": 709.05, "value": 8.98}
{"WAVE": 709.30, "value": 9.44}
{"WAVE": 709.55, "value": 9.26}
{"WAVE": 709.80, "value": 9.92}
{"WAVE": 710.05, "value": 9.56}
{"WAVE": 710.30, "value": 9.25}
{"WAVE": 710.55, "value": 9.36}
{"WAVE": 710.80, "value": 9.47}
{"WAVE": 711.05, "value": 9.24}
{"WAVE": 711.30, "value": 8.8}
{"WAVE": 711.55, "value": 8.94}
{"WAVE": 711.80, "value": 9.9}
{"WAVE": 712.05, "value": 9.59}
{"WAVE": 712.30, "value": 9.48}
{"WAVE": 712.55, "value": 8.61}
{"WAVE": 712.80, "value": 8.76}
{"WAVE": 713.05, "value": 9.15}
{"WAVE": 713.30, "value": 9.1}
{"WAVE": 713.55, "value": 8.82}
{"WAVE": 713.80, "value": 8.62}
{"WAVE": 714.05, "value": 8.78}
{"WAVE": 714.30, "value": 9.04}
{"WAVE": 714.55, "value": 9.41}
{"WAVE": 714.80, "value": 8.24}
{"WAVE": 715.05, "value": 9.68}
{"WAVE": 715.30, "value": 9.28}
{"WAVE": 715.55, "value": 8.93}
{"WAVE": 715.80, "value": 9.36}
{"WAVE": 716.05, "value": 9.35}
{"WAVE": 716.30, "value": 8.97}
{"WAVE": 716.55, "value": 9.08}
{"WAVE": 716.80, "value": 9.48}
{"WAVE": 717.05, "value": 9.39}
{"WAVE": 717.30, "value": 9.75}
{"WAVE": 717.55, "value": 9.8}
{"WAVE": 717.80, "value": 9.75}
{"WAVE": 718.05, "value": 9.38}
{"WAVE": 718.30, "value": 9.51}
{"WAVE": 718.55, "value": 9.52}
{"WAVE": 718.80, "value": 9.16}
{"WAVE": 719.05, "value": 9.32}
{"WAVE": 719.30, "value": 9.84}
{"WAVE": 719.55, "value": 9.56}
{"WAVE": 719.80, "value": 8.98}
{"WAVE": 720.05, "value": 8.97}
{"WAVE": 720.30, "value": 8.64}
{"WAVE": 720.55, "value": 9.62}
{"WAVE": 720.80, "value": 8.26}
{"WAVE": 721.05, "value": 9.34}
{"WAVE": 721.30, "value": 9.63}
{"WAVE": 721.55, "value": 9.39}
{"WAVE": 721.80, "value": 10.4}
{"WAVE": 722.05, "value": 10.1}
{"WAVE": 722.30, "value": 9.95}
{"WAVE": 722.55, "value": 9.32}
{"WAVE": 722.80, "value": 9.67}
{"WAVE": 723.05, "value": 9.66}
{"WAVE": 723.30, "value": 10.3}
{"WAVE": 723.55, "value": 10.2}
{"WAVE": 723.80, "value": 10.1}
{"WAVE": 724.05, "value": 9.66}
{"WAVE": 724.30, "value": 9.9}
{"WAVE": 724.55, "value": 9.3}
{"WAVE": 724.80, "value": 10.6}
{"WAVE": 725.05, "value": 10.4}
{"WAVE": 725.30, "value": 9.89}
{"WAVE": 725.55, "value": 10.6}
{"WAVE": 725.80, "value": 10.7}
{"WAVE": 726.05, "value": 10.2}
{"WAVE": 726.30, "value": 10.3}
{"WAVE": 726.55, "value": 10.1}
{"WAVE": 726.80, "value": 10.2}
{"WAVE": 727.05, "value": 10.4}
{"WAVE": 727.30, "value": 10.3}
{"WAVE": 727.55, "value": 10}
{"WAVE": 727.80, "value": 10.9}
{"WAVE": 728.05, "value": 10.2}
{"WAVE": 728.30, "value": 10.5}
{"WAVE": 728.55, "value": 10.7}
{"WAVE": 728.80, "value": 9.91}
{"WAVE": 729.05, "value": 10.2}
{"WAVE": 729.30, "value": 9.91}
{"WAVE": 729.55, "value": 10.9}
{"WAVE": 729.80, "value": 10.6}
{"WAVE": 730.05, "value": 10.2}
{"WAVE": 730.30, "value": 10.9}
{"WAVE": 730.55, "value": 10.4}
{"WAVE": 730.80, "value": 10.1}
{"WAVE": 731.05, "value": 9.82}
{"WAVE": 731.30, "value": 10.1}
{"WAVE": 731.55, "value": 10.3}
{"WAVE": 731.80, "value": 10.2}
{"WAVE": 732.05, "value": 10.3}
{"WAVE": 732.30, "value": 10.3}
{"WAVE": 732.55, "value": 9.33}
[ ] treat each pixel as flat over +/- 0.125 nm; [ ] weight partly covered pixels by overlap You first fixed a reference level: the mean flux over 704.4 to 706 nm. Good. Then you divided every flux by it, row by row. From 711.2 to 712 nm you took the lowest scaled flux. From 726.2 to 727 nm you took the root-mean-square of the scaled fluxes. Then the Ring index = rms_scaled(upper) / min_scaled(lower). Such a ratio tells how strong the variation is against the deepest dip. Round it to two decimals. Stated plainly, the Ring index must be 1.16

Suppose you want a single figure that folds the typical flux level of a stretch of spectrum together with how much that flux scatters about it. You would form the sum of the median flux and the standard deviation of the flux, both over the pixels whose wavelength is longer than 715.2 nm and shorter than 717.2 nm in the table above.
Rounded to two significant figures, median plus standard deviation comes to 9.5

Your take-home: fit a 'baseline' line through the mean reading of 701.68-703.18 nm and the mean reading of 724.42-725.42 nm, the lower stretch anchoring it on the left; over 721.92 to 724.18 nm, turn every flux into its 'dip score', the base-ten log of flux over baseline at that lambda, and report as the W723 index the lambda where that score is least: 722.55 nm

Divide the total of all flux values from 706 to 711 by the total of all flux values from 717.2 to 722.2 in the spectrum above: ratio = 1.02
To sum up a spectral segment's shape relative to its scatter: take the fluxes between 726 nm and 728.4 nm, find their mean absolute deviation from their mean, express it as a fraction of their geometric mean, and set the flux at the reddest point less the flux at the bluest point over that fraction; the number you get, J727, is 18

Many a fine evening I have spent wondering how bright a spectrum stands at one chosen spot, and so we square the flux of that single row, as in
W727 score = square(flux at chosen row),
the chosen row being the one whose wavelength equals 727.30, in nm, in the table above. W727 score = 106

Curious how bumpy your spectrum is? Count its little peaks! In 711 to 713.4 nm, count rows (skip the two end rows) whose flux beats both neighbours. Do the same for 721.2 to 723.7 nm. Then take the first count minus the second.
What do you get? -1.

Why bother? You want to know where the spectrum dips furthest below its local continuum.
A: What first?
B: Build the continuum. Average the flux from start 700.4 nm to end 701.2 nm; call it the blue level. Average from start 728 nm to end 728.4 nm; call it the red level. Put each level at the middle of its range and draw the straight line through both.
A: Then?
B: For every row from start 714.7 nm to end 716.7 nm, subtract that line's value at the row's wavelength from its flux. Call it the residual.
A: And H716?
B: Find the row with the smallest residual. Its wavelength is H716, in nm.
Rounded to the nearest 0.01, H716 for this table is 714.80 nm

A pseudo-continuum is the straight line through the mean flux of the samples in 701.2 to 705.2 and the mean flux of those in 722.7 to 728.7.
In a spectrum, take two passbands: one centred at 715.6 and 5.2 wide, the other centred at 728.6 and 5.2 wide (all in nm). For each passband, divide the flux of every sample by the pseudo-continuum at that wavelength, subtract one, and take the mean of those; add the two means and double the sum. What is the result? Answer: -0.155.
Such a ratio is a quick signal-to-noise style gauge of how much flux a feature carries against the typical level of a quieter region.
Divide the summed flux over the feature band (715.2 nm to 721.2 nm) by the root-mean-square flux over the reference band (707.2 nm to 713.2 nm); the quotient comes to 23.7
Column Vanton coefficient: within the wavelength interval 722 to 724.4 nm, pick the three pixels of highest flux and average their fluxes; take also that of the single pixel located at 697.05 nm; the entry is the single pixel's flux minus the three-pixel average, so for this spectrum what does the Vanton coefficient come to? -0.4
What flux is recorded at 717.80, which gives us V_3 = 9.75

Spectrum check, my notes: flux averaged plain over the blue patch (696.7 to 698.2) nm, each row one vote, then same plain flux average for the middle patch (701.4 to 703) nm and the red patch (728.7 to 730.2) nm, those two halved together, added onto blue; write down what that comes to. 19.3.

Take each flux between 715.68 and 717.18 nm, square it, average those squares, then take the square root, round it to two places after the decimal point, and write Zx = 9.27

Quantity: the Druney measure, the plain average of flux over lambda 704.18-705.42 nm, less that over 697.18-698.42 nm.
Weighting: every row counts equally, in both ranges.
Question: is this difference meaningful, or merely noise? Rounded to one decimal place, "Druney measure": 0.9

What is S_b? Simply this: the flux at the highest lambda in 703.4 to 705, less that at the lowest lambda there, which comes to 1.1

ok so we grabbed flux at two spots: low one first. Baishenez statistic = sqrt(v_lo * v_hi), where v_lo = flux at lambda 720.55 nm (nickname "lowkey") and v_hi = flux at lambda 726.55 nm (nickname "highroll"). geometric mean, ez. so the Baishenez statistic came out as 9.9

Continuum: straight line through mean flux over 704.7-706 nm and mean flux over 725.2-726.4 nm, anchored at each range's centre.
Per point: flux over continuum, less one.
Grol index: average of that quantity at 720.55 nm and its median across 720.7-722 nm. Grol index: -0.072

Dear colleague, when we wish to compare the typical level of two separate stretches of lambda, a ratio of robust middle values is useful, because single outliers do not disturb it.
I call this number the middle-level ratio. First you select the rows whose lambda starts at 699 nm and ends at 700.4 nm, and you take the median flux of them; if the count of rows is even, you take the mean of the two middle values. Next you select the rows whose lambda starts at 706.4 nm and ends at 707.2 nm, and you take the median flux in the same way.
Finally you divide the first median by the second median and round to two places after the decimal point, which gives 1.00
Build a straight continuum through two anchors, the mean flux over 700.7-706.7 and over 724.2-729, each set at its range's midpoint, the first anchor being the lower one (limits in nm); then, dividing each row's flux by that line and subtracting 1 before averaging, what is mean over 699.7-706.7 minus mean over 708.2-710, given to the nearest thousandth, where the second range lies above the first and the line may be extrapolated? 0.055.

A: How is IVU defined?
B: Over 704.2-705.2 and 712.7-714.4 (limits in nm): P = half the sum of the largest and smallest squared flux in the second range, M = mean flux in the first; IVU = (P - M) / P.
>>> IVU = 0.87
